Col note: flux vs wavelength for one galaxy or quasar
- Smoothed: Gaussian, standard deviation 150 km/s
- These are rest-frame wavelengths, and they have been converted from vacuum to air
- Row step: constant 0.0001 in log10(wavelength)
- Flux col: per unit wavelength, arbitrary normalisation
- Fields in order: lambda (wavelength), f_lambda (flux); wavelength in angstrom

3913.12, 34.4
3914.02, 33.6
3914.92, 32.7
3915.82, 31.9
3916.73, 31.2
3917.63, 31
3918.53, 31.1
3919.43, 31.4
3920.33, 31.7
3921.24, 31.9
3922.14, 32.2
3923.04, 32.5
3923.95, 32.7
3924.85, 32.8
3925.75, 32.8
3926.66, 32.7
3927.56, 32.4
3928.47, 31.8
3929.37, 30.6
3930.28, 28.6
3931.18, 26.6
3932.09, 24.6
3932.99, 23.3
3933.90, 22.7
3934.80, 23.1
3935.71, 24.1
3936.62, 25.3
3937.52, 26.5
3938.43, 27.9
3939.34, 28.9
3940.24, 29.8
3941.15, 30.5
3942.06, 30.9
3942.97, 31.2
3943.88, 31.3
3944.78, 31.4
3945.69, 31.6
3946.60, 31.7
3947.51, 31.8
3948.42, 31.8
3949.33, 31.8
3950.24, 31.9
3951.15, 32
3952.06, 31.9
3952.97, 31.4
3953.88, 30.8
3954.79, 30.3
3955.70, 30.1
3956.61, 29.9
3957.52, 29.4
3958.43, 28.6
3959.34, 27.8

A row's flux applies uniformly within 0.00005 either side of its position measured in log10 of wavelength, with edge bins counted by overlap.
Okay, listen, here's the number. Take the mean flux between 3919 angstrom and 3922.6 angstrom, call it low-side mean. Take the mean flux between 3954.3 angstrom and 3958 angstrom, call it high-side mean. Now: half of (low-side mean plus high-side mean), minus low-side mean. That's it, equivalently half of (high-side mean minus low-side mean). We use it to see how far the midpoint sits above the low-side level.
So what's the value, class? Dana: -0.9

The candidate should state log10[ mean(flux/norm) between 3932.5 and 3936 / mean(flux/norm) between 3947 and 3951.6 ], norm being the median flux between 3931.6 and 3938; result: -0.136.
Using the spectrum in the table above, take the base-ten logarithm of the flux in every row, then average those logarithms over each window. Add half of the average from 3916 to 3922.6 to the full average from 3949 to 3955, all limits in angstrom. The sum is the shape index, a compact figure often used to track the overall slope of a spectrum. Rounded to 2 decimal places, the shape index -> 2.25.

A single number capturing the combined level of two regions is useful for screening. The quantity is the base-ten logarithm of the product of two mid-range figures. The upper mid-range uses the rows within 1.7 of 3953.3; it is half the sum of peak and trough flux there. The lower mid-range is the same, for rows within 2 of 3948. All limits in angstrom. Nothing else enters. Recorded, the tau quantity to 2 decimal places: 2.99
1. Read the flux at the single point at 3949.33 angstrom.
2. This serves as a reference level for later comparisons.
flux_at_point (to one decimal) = 31.8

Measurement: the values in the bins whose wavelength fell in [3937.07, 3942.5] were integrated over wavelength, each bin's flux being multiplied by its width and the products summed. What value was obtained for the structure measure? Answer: 158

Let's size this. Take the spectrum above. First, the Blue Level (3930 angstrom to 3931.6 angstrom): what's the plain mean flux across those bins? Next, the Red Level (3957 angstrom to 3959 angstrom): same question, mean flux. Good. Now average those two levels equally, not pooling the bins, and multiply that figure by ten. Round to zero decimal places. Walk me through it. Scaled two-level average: 283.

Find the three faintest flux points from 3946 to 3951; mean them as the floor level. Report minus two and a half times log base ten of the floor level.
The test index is -3.75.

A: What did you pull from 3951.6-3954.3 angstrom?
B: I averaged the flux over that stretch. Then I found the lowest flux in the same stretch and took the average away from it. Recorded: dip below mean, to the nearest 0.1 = -0.6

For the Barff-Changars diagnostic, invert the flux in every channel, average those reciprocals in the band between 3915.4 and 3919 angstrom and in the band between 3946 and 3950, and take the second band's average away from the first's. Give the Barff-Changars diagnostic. 0.0005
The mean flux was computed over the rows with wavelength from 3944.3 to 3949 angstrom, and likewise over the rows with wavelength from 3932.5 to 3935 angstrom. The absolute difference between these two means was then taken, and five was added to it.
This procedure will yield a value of 14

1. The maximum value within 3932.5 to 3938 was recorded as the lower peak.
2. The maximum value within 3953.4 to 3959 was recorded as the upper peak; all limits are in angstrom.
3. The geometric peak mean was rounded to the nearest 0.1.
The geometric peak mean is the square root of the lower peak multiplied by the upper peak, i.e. 28.6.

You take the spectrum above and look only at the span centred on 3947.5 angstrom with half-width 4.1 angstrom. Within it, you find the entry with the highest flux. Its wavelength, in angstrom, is 3951.15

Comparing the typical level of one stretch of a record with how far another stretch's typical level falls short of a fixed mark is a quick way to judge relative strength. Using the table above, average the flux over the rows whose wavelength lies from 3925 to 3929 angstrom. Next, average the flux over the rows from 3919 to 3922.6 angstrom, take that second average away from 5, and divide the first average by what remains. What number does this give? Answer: -1.21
